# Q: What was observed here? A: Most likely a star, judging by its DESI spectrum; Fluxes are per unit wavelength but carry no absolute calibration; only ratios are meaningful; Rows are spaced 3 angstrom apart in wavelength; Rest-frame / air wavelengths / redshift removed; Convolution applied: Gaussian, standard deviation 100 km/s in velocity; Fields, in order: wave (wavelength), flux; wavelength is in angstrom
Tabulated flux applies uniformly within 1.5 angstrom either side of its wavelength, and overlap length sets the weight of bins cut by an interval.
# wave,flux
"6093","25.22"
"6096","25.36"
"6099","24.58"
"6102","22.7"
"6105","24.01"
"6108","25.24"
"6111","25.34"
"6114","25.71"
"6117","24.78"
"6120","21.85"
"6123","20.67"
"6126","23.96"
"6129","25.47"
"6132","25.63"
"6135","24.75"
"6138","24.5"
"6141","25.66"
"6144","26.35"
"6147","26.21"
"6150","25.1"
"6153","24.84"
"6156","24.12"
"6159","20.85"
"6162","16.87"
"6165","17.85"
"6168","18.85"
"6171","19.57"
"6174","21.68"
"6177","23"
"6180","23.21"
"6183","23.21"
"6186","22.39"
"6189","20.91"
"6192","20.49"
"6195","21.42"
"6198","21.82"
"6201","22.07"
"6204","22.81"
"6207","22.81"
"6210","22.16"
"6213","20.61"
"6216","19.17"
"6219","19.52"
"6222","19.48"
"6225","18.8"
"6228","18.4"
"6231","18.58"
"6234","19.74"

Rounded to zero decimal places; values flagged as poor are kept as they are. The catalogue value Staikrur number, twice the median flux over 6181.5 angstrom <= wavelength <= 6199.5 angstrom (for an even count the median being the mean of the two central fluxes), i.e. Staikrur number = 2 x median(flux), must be 43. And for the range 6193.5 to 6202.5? 44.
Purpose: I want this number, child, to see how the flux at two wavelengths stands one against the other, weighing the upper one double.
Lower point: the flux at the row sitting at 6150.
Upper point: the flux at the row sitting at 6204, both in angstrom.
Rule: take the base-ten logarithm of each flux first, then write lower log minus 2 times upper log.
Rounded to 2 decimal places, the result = -1.32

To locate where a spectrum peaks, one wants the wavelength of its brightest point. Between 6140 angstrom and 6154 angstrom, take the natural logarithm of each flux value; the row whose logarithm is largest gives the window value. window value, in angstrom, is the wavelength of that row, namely 6144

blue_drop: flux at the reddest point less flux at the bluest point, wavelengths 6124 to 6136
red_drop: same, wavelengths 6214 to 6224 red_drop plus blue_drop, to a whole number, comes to 1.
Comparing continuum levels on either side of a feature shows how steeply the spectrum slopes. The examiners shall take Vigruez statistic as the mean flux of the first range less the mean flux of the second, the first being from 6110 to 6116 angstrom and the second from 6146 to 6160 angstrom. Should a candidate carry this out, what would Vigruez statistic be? 1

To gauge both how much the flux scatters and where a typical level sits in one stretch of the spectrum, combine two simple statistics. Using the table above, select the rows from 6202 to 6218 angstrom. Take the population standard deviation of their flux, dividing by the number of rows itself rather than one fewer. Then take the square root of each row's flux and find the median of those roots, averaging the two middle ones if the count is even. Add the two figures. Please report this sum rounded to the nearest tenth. 6.1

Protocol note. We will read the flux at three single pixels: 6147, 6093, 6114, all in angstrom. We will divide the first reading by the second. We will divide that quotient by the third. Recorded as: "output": 0.0404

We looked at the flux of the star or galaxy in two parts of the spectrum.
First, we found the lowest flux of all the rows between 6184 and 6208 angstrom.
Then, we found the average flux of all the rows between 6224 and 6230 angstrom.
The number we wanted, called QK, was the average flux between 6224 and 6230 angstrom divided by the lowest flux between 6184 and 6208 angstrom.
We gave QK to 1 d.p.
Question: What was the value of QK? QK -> 0.9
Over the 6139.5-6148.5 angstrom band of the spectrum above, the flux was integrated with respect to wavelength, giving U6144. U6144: 235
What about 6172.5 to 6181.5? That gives 204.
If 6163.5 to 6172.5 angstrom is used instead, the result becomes 169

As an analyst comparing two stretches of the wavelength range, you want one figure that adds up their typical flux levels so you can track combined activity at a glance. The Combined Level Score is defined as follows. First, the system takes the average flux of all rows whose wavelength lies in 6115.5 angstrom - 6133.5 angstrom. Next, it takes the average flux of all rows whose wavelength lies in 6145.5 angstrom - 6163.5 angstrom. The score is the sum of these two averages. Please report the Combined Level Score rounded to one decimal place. 46.7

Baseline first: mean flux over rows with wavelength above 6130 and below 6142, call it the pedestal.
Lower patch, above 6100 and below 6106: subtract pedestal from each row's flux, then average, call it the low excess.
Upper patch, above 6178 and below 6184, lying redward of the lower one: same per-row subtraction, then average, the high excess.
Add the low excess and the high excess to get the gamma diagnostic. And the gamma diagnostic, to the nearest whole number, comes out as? -4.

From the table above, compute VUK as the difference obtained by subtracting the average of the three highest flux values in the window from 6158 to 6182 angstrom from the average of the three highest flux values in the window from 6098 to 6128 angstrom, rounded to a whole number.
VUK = 3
